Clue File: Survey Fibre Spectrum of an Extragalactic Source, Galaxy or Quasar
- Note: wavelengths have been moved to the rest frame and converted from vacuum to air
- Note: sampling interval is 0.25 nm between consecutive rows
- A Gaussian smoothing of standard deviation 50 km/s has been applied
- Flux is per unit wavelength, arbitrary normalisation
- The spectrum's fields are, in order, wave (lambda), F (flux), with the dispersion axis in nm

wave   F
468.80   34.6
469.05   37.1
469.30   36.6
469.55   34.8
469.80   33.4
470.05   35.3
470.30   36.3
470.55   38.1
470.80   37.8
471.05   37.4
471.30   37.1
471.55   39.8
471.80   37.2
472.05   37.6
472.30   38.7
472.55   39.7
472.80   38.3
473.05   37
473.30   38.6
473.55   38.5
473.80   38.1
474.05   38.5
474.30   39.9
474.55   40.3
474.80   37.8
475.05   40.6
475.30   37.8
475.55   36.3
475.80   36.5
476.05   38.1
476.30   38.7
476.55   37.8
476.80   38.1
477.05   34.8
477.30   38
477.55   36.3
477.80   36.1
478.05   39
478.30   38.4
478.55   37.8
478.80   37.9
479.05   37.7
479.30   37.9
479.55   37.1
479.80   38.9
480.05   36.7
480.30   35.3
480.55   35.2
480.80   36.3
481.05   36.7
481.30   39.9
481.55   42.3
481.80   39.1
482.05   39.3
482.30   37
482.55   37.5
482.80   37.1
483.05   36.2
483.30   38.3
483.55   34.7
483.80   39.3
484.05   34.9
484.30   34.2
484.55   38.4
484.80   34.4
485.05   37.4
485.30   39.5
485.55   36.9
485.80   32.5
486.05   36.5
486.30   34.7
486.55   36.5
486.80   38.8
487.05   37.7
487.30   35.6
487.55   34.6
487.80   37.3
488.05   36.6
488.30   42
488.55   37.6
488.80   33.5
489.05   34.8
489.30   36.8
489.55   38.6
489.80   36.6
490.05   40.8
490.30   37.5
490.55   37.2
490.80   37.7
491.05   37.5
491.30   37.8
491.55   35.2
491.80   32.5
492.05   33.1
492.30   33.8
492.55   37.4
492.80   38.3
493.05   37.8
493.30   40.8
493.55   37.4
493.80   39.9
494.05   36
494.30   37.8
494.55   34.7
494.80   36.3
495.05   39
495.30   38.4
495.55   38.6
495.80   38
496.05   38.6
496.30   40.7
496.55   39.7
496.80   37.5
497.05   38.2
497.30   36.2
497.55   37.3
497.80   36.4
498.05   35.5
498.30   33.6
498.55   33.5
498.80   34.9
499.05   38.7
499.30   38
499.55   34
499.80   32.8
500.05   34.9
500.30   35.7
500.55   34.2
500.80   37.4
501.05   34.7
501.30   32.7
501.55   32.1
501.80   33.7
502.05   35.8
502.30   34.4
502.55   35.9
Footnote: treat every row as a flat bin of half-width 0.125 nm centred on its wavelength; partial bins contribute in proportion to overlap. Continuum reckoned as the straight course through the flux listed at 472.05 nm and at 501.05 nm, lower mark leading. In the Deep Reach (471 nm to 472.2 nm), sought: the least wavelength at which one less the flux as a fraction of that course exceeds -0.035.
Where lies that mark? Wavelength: 471.05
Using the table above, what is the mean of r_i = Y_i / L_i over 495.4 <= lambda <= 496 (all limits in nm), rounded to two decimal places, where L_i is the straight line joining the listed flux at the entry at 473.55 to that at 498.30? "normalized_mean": 1.12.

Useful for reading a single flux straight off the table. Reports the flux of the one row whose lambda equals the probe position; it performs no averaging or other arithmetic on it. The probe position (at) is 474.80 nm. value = 37.8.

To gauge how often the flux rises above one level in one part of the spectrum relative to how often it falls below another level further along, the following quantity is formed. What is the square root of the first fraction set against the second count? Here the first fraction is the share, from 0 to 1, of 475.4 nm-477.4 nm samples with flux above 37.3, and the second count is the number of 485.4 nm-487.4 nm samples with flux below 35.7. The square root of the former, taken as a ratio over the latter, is 0.26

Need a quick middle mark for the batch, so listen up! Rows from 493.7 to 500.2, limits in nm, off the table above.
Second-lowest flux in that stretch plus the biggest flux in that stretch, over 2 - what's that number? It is 37.1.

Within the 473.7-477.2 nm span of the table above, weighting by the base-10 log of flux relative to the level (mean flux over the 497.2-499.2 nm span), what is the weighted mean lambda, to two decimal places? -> 475.08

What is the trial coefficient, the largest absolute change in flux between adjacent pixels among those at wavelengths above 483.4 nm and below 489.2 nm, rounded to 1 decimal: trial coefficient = 5.4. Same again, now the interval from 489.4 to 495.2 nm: 4.2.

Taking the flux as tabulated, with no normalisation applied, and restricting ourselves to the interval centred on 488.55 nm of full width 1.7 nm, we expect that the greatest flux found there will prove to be 42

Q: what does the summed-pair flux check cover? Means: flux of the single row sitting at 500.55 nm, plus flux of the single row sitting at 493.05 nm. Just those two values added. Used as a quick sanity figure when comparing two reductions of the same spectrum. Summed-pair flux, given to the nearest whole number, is 72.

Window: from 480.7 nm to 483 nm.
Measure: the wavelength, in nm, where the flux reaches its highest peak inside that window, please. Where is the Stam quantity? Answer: 481.55 nm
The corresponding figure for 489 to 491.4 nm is 490.05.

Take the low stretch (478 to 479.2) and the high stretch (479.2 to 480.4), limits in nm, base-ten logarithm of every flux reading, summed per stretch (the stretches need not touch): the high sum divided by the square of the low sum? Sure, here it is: 0.126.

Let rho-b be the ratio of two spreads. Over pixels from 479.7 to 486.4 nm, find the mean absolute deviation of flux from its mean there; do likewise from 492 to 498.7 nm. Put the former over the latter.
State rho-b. 0.999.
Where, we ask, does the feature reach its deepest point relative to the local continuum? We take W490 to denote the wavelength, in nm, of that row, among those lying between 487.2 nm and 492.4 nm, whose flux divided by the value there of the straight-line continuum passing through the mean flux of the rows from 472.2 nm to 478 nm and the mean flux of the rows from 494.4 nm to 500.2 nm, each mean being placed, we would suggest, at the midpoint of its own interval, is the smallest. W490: 491.80 nm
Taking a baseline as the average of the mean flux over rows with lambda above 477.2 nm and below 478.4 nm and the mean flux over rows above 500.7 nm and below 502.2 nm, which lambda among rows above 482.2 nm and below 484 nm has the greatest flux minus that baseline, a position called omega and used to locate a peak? 483.80 nm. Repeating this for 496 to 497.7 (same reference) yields 496.30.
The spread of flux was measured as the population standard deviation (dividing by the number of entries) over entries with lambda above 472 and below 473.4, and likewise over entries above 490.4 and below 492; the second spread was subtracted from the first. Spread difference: -1.1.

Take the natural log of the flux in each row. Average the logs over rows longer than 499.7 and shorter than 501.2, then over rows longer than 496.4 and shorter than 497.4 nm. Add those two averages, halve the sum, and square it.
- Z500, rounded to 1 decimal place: 12.9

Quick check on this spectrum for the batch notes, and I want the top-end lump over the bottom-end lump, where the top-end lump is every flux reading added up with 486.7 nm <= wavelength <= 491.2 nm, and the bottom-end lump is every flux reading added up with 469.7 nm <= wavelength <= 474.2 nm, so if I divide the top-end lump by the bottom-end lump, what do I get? 0.99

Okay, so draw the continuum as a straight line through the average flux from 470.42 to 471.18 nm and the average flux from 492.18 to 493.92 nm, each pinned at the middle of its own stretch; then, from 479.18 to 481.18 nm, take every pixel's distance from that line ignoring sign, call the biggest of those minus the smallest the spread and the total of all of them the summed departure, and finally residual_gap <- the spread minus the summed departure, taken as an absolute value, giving 8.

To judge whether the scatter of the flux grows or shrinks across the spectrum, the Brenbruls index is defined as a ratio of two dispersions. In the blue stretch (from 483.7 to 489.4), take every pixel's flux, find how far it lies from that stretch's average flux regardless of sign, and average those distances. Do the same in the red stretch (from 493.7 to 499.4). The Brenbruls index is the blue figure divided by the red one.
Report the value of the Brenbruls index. 1.1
